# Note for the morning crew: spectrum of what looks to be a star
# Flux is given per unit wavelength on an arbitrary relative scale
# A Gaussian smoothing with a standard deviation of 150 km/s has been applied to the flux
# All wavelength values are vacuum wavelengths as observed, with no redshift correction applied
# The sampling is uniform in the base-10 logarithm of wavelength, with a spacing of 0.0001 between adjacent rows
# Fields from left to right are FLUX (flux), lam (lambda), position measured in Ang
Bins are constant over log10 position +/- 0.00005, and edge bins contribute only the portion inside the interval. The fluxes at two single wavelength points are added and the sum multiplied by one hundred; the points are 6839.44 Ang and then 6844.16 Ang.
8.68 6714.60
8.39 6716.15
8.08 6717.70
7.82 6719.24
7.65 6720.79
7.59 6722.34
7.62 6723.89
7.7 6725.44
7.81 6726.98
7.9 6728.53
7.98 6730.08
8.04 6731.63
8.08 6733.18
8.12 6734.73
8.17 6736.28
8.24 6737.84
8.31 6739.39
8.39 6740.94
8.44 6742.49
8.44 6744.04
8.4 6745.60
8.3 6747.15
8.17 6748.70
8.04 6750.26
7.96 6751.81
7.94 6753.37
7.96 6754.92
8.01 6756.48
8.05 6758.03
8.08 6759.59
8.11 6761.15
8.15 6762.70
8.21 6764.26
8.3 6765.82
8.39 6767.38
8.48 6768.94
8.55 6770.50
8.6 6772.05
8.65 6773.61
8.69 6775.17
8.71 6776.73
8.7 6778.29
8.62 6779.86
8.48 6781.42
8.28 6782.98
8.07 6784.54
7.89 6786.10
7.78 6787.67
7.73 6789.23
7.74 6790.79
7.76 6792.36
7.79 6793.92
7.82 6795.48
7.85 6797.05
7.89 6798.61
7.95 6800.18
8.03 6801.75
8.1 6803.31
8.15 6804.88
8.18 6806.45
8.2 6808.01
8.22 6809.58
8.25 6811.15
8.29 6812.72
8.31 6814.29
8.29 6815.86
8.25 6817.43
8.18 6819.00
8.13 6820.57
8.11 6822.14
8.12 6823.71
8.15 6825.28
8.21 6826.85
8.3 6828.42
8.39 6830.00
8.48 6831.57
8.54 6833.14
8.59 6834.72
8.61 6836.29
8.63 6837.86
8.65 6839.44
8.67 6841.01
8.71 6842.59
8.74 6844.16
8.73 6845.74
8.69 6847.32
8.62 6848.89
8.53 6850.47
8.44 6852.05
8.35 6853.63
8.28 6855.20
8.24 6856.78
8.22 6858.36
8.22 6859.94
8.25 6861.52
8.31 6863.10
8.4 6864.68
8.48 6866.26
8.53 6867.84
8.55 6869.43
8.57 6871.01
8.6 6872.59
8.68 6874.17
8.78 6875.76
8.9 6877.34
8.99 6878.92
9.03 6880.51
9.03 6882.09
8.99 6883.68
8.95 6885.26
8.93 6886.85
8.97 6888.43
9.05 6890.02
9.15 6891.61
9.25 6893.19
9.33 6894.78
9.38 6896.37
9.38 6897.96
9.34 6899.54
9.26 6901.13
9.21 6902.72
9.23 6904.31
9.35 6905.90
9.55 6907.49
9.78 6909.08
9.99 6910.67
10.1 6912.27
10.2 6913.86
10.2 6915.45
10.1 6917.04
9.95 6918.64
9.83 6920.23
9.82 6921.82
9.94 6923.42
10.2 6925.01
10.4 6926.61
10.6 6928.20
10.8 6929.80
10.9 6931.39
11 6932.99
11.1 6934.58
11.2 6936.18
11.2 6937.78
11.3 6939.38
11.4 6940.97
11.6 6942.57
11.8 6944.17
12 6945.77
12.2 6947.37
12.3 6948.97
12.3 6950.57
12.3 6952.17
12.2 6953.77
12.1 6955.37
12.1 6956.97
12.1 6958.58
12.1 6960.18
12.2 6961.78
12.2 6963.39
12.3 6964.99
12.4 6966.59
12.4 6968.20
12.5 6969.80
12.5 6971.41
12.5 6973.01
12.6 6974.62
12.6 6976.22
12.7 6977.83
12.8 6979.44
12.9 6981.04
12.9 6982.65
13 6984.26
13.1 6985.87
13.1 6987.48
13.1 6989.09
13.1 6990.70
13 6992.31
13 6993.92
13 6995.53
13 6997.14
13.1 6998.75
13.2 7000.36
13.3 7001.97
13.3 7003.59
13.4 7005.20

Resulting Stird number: 1739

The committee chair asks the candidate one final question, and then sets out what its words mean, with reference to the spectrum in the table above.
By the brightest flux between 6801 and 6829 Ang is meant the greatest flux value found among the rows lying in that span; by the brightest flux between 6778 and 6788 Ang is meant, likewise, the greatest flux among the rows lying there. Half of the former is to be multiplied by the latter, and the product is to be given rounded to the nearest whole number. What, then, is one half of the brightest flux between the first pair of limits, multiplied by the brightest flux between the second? 36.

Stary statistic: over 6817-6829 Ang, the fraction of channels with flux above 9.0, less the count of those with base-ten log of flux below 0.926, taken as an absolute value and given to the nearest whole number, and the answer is 8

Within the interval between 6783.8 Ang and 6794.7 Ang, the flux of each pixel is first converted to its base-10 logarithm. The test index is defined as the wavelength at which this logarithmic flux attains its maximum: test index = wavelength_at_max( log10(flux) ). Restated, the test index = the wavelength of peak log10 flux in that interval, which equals 6784.54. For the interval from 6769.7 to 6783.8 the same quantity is 6776.73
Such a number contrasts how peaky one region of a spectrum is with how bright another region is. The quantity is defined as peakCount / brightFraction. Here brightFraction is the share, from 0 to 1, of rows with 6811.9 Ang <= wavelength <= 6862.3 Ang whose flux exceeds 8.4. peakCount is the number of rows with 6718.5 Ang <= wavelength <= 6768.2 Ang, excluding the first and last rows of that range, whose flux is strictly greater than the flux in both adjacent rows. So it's 0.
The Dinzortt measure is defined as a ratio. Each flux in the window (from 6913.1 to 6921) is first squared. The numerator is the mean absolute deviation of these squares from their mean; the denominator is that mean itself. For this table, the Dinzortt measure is 0.026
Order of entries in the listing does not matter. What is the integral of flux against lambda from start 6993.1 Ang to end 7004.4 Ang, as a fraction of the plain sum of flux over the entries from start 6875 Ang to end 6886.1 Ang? 2.4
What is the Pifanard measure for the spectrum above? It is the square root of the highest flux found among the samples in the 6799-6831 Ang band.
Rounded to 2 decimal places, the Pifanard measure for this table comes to 2.90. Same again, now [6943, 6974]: 3.54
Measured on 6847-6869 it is 2.95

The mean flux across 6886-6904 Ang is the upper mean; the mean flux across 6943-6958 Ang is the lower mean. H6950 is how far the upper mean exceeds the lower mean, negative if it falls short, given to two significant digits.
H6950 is -2.9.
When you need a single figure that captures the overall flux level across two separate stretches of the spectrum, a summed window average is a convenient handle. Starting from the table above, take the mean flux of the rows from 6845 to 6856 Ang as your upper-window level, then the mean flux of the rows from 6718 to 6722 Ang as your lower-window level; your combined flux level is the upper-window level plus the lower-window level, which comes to 16.3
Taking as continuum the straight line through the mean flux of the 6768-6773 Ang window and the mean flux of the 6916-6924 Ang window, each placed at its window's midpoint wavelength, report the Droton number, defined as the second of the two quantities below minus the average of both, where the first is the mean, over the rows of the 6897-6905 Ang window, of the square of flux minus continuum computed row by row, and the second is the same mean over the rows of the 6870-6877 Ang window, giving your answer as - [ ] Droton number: 0.24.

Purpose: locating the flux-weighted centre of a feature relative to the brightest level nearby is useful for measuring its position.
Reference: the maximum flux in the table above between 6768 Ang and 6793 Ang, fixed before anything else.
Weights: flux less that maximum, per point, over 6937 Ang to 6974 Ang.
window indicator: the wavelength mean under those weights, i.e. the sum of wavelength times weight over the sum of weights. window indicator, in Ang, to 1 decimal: 6956.4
